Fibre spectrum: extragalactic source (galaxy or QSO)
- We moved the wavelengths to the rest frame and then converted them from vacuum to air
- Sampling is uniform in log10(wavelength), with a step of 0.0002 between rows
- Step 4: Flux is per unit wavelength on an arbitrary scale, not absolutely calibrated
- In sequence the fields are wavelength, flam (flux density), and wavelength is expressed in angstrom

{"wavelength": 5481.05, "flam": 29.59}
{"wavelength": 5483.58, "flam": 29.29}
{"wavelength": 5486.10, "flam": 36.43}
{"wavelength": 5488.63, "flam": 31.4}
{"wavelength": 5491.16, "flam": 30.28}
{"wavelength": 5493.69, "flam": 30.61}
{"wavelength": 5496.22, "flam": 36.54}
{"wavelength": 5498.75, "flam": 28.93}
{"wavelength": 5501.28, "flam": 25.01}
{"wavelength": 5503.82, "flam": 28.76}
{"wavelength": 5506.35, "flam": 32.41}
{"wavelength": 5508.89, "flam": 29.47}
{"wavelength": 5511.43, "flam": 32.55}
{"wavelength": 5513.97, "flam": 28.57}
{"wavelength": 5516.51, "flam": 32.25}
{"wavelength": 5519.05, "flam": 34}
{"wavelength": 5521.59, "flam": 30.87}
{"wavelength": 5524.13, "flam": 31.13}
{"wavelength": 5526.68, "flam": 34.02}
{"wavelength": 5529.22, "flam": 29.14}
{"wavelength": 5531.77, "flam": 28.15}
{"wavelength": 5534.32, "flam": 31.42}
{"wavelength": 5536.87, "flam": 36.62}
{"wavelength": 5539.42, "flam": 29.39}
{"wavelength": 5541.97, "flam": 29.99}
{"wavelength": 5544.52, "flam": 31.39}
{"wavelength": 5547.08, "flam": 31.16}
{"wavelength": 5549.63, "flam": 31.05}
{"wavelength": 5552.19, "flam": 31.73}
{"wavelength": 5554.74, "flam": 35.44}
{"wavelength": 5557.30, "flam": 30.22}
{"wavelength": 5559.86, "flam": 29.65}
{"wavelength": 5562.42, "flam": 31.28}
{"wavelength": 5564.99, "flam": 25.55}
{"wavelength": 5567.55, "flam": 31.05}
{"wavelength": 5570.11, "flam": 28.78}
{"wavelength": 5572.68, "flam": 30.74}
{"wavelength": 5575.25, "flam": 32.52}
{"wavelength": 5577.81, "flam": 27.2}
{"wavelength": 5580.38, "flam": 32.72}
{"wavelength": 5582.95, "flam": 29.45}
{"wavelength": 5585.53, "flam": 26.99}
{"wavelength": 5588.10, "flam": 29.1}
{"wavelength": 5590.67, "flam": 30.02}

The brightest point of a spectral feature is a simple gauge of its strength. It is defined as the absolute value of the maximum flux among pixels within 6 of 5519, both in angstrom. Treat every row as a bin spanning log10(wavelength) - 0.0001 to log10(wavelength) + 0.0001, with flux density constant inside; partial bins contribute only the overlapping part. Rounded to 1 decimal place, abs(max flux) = 34.0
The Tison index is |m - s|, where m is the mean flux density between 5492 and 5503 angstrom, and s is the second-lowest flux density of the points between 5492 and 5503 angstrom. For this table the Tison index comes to 1.3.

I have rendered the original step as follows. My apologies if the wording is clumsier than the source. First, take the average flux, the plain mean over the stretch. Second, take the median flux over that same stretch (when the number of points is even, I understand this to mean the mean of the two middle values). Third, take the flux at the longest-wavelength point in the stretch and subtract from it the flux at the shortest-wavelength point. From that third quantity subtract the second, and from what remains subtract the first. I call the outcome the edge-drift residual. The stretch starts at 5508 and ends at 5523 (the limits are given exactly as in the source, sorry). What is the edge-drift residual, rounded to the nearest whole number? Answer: -61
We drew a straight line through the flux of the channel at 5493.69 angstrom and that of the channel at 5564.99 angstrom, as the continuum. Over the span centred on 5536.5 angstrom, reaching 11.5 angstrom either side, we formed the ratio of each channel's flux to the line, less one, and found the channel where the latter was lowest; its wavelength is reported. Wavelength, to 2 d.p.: 5531.77 angstrom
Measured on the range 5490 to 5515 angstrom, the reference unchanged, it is 5501.28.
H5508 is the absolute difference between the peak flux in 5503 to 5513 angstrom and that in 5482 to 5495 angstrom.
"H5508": 3.9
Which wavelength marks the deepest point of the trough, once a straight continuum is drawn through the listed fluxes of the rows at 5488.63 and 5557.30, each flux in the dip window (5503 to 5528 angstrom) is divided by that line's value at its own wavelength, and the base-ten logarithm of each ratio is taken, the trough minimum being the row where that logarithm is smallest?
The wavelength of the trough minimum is 5513.97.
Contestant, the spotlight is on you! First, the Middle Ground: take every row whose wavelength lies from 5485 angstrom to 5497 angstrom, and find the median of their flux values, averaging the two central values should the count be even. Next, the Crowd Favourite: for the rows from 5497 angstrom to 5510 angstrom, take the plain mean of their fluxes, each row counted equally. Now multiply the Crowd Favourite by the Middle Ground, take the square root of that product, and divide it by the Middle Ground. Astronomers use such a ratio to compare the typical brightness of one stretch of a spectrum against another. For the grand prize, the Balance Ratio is 0.96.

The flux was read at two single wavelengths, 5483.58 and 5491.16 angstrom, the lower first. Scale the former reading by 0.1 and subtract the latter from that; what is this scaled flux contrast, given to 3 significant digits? -27.4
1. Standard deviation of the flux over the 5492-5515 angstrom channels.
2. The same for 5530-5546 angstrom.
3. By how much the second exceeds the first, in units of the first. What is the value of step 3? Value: -0.1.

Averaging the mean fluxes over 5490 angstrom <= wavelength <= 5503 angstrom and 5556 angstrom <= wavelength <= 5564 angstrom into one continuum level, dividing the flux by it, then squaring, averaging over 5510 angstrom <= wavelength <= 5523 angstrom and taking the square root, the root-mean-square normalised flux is 1.05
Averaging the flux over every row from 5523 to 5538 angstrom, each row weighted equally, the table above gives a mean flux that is 31.7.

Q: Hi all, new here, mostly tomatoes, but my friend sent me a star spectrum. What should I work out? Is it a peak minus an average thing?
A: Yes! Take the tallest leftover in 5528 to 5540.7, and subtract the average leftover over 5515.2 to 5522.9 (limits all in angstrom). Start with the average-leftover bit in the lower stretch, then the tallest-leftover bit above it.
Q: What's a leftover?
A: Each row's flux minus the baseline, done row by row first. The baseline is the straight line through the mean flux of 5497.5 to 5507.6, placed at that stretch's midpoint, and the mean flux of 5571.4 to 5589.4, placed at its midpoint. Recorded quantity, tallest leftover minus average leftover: 4.0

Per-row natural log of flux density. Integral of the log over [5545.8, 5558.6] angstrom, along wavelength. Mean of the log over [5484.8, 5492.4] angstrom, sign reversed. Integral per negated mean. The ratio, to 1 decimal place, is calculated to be -12.7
